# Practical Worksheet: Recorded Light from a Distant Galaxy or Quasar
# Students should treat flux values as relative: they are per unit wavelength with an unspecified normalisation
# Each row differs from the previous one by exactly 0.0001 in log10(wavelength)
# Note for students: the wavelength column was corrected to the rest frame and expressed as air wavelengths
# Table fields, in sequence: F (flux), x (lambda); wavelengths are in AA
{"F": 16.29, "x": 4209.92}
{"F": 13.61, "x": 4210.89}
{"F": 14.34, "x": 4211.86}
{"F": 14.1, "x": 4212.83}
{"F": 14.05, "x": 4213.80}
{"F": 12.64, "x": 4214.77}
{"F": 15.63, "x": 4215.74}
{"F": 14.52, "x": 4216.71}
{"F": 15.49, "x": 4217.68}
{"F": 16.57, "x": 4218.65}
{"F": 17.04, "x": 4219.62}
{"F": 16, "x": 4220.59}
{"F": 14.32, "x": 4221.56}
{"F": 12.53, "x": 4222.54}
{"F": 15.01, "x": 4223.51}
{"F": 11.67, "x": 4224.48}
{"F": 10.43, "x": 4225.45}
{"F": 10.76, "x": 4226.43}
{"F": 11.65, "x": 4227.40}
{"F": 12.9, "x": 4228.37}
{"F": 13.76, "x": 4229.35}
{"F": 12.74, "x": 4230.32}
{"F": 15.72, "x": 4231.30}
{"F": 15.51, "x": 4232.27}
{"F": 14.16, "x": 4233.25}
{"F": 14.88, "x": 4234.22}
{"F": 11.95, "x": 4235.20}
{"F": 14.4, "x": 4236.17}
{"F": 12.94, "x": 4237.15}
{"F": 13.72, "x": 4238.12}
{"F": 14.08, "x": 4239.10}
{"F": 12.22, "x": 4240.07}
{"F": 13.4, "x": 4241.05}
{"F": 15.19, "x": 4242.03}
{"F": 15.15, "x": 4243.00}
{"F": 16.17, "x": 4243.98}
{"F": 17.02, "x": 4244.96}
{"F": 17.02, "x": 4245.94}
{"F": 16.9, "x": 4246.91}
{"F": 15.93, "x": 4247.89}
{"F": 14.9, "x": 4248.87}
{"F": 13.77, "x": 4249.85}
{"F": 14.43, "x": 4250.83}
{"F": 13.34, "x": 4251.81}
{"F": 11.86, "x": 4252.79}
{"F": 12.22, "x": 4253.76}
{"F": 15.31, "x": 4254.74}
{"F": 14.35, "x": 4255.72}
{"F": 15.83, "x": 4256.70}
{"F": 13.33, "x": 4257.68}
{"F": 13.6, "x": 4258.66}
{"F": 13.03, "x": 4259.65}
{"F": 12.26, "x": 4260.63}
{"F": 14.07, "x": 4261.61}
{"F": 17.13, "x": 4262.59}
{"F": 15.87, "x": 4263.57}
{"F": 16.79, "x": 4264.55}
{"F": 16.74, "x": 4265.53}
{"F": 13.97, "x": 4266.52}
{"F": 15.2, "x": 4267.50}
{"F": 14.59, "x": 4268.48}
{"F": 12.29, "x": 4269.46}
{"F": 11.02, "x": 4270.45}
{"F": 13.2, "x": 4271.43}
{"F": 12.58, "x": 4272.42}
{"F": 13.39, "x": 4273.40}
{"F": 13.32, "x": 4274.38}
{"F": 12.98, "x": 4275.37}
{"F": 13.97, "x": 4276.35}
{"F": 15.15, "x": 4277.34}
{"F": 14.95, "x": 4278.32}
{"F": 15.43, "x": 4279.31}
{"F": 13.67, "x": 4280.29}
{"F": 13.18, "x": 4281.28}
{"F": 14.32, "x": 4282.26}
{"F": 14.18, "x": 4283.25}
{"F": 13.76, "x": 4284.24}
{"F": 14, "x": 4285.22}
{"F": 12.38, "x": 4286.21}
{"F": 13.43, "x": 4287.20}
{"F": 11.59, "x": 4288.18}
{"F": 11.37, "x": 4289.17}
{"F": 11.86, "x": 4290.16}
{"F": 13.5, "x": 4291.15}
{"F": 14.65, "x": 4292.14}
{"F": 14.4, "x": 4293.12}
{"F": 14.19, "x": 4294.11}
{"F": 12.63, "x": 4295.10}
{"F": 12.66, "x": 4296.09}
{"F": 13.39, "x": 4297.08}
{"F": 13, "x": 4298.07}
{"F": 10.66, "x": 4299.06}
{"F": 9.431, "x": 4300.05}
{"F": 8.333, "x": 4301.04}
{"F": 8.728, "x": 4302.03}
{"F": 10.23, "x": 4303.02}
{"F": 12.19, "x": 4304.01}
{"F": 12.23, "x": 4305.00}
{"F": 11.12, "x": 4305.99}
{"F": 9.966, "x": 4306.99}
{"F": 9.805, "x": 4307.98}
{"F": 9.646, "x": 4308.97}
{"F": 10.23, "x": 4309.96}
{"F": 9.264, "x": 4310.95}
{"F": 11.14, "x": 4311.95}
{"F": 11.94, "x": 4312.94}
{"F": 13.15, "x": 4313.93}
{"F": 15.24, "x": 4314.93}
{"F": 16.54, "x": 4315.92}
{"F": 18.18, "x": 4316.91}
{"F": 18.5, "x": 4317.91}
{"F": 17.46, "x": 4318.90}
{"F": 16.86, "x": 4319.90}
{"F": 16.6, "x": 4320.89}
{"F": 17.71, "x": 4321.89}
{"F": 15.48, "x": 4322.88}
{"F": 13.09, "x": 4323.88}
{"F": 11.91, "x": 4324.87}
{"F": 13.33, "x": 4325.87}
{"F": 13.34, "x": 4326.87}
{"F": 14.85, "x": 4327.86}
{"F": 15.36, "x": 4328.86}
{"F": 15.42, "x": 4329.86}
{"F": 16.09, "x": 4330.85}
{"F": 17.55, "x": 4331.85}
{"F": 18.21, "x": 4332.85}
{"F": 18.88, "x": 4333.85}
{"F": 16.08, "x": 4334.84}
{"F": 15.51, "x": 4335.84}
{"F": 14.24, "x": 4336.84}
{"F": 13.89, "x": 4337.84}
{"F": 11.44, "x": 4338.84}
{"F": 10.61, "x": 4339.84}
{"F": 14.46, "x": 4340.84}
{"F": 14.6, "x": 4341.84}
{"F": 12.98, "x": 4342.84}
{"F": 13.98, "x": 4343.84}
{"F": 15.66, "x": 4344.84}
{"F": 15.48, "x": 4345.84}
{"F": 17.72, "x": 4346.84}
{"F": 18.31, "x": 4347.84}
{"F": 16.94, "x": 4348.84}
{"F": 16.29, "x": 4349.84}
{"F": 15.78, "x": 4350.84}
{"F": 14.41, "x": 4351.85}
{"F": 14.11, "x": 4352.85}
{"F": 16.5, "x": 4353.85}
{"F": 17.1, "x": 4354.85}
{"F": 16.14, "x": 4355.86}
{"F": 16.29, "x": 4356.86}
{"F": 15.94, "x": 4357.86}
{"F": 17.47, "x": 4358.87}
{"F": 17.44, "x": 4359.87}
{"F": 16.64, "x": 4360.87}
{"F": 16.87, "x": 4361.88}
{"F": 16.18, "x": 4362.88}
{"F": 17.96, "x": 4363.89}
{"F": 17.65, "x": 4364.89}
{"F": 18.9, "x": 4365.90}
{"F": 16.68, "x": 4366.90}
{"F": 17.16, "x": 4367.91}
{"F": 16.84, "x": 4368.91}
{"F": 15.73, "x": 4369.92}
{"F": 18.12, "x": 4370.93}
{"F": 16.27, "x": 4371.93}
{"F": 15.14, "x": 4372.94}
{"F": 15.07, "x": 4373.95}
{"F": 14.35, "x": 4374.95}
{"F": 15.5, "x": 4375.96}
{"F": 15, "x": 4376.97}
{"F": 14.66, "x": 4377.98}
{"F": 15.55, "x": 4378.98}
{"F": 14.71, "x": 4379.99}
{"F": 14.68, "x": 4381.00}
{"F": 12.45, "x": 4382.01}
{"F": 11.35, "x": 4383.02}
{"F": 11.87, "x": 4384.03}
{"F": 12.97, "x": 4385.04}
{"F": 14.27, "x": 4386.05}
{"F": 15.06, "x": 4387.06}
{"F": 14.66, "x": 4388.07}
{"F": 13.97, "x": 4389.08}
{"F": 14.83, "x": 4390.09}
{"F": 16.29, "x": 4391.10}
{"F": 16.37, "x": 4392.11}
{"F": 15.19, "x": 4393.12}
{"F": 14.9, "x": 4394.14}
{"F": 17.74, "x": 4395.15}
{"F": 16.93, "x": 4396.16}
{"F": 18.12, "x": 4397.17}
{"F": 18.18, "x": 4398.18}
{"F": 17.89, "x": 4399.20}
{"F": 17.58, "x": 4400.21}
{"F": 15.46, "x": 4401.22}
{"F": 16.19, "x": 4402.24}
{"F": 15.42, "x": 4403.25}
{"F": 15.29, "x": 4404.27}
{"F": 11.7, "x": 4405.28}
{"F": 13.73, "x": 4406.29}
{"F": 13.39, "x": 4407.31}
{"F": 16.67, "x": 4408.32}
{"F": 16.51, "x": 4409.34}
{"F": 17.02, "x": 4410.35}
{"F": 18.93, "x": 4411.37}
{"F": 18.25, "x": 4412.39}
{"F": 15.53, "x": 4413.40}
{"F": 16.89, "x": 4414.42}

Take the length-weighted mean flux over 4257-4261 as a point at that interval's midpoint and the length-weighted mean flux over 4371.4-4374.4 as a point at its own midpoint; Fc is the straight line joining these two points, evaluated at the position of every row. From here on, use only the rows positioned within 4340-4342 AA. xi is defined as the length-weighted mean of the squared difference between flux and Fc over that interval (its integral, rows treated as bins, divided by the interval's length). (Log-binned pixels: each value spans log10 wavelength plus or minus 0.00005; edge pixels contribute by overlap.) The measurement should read 3.2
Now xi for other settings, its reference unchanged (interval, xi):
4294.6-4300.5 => 6.1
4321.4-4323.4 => 5.6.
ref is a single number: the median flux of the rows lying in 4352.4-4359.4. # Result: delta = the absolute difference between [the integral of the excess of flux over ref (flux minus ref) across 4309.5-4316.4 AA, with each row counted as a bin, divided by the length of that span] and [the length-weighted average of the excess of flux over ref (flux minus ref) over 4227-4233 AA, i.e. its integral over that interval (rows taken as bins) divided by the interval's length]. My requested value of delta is 1.3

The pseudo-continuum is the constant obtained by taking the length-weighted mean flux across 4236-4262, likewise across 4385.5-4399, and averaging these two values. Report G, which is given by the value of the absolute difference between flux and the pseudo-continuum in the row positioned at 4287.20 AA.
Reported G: 1.7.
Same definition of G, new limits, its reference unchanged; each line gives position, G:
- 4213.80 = 1.1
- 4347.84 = 3.2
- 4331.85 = 2.4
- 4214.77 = 2.5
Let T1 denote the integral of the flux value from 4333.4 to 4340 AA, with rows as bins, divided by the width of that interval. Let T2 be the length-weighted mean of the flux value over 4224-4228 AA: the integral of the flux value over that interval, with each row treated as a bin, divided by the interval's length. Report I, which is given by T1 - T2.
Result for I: 3.36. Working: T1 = 14.5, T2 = 11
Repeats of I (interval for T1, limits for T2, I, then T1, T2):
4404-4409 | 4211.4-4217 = -0.02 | 14.2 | 14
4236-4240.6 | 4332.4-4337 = -3.34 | 13.4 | 17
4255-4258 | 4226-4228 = 3.28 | 14.6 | 11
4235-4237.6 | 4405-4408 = -0.05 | 13.2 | 13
